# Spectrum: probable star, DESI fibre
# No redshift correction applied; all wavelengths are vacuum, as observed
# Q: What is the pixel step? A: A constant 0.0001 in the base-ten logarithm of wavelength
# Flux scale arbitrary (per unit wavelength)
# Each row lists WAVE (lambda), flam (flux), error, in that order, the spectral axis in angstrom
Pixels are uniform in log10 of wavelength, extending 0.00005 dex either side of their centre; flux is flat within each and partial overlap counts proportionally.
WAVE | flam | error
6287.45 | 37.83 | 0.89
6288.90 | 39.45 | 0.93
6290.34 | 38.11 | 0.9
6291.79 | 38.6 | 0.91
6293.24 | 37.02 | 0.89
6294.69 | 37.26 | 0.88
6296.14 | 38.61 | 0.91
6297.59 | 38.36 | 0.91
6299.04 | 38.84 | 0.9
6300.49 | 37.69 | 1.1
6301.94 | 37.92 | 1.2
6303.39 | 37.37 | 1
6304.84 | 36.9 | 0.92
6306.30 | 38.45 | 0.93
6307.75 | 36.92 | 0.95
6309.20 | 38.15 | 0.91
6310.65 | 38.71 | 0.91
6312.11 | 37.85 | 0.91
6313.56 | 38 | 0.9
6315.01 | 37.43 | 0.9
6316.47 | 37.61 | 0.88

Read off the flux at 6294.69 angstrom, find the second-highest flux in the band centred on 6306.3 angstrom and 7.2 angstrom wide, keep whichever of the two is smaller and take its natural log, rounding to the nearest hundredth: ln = 3.62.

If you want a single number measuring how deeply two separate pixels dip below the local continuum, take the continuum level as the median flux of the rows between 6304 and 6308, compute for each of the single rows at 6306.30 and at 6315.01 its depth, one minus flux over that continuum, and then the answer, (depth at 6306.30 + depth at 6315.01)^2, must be 0.003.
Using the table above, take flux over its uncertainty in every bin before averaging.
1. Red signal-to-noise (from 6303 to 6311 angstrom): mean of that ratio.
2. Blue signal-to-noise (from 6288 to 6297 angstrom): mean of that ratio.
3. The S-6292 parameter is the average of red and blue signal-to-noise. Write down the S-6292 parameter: 41.3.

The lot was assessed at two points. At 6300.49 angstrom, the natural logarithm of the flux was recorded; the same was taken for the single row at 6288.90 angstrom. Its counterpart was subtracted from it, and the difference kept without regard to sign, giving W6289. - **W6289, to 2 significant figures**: 0.046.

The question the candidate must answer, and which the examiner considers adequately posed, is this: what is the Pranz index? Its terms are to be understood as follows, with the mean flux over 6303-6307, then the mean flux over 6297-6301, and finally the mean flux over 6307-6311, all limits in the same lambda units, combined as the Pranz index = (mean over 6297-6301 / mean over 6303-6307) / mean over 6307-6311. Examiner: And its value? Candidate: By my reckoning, 0.0269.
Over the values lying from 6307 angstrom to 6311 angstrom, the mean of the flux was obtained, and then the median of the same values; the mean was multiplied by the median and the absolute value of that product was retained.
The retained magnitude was 1447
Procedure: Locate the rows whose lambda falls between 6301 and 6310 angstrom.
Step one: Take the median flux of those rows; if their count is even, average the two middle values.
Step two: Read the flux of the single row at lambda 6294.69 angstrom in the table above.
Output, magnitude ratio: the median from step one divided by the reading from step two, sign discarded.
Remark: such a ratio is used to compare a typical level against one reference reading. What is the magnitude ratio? 1.010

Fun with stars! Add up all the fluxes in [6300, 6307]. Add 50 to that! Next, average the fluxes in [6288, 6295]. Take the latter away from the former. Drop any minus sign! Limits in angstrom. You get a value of 200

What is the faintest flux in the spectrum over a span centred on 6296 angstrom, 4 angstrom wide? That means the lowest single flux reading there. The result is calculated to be 37.26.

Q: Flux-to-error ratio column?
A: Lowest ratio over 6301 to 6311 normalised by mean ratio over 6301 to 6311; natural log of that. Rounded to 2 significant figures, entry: -0.21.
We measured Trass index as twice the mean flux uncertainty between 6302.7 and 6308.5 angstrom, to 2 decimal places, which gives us 1.90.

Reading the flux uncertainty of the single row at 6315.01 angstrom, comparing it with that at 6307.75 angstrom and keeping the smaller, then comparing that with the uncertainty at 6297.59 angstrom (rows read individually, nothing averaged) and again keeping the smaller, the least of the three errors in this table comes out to 0.900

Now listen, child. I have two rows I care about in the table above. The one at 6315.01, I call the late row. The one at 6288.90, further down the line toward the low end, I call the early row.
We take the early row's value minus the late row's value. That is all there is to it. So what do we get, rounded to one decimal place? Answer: 2.0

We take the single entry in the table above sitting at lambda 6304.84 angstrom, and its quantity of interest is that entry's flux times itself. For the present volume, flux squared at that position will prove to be 1362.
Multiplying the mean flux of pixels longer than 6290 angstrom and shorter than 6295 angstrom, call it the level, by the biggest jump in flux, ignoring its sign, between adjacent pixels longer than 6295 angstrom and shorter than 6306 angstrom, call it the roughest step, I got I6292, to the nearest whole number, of 43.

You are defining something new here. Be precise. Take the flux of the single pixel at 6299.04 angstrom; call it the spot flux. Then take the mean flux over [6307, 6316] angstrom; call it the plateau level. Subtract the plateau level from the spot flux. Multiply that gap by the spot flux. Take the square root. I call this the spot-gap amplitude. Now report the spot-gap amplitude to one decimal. 6.2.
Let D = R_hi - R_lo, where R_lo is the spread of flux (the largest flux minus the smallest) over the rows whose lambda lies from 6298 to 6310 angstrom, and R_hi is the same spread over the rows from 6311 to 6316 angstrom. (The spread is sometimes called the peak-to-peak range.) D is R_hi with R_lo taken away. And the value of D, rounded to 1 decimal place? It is -1.4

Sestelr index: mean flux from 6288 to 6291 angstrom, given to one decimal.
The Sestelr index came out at 38.8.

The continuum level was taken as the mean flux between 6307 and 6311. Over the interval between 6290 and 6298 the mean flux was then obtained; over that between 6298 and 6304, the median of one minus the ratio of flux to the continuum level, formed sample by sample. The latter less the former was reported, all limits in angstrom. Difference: -38.0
